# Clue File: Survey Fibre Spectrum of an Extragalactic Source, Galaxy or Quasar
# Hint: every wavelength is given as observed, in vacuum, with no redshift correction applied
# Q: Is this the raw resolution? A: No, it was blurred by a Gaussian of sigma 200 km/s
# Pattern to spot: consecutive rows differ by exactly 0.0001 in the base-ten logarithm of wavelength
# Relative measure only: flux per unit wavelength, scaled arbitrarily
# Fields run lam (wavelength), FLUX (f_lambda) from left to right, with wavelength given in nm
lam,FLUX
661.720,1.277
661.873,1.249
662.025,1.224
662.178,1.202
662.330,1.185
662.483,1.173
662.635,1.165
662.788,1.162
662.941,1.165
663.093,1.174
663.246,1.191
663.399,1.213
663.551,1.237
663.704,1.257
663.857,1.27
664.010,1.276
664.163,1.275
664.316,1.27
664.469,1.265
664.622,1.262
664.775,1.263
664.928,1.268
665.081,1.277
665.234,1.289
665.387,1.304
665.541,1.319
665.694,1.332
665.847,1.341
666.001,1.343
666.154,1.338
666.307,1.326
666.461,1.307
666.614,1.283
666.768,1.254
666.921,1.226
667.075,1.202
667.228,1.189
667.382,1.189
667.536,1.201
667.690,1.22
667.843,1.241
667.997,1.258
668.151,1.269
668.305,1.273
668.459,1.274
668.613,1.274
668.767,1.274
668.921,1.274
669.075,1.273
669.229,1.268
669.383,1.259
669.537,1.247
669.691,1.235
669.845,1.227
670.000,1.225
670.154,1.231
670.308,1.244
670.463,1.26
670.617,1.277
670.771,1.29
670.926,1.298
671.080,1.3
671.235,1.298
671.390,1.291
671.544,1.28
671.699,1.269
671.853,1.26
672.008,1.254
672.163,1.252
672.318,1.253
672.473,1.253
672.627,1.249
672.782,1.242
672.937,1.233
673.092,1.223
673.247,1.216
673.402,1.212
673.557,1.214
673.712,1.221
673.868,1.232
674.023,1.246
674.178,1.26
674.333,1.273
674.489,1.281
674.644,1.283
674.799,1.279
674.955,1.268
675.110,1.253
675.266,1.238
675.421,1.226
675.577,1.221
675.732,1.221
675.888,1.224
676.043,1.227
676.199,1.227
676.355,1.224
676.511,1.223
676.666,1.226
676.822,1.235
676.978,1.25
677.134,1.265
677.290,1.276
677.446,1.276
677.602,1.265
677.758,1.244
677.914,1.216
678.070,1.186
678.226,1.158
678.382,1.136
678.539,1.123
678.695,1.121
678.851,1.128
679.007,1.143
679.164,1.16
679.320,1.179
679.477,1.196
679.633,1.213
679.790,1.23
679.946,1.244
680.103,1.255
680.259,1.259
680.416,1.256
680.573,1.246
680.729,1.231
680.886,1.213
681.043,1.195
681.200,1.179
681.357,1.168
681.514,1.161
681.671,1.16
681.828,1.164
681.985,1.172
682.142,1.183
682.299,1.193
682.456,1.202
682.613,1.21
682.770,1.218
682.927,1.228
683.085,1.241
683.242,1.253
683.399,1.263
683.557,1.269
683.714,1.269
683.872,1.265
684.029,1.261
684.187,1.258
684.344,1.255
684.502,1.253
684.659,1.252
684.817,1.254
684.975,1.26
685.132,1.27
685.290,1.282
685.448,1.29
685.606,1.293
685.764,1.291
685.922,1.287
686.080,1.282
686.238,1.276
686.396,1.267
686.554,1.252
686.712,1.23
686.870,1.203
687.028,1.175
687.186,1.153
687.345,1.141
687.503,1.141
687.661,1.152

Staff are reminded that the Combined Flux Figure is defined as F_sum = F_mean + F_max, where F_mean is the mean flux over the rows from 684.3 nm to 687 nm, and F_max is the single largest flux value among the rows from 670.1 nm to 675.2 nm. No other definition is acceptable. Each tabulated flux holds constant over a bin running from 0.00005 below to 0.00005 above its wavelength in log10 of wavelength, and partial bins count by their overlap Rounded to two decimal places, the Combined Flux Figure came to 2.56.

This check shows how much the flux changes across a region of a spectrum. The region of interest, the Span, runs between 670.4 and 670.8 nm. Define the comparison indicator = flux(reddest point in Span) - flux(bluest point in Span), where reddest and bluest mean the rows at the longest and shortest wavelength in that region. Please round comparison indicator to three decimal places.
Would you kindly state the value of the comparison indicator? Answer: 0.030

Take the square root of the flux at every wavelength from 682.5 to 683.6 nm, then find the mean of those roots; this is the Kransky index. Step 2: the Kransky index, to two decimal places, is 1.11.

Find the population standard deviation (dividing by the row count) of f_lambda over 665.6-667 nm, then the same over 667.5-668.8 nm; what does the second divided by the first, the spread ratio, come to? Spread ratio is 0.64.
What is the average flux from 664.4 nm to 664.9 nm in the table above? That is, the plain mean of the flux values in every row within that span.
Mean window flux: 1.26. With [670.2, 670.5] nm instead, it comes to 1.25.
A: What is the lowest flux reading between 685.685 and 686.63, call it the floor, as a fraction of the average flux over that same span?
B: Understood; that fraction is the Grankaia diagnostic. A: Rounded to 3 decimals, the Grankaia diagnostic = 0.981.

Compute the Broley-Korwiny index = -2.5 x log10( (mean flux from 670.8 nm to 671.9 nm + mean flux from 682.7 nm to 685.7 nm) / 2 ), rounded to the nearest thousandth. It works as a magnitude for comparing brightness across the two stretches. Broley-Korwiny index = -0.262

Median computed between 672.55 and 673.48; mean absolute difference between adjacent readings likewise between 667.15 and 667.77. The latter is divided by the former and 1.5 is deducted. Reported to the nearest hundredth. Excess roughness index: -1.49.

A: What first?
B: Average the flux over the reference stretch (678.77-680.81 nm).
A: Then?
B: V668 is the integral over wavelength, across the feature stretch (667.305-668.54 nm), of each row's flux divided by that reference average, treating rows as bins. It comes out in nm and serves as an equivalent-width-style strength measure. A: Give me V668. 1.26 nm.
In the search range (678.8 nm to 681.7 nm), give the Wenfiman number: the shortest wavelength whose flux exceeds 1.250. 680.103 nm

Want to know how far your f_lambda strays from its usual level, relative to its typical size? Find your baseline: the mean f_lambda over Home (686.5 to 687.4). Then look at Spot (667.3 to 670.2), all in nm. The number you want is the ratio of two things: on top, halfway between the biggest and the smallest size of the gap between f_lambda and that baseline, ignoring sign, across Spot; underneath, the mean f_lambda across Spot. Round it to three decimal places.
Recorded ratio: 0.034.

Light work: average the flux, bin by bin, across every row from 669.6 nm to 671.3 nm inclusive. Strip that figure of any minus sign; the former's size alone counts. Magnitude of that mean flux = 1.26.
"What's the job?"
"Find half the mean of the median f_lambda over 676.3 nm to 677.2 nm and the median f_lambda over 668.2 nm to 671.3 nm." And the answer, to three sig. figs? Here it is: 0.626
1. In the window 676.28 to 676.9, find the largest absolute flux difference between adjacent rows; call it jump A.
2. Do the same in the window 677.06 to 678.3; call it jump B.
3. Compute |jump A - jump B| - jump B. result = -0.0090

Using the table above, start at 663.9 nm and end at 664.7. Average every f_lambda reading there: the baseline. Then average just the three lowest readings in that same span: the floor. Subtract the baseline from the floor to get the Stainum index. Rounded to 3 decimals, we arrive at -0.004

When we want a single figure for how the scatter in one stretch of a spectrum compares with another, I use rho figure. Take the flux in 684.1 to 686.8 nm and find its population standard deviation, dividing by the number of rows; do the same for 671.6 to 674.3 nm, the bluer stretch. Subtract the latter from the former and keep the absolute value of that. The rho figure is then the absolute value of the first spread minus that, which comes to 0.017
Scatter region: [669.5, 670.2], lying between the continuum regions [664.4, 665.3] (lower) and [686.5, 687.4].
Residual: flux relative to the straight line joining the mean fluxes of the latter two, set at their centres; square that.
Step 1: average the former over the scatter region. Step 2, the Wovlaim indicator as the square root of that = 0.02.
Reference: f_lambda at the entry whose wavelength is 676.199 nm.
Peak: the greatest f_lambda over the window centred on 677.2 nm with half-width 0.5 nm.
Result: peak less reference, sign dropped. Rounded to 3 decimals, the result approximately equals 0.049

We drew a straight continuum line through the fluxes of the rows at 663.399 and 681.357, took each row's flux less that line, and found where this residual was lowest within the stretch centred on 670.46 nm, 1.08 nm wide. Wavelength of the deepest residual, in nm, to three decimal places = 670.000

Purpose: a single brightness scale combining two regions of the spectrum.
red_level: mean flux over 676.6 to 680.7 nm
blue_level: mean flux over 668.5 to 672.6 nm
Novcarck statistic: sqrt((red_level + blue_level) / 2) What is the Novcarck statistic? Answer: 1.11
